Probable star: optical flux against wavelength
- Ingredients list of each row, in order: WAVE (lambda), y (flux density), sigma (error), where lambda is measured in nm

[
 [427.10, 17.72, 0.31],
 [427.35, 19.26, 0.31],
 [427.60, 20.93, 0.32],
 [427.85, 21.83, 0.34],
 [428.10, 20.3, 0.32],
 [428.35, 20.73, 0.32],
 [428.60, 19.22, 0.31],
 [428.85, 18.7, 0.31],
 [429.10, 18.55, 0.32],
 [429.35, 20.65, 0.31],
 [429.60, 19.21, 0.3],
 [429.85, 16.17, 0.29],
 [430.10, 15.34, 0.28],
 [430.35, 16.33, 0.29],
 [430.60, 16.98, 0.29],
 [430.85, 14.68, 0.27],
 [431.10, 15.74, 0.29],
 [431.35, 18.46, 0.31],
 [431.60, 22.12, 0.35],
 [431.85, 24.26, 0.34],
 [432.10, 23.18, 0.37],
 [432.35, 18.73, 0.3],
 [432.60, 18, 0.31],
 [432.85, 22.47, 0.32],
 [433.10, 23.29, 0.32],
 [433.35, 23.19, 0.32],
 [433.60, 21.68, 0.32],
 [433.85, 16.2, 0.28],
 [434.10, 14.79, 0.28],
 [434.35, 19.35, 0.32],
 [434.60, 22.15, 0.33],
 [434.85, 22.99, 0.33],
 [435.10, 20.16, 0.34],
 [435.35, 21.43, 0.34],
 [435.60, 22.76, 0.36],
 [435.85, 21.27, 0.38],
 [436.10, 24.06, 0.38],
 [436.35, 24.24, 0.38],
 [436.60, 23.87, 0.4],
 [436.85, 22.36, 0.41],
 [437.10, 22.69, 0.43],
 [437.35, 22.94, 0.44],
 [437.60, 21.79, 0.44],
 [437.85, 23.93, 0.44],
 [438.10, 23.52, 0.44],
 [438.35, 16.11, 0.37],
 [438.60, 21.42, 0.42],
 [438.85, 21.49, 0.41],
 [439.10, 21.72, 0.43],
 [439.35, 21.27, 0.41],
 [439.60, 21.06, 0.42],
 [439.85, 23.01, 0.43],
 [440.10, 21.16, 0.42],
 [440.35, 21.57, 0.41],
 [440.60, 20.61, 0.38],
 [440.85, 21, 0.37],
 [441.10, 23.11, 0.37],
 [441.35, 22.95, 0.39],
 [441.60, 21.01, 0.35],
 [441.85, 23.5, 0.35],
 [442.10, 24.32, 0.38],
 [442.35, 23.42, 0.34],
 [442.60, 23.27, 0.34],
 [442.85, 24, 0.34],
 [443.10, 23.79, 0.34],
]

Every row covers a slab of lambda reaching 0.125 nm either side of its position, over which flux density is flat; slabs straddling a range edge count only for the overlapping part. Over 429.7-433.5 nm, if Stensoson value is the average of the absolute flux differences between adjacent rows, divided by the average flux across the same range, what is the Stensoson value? 0.10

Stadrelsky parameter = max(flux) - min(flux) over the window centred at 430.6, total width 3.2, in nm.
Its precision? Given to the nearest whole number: 10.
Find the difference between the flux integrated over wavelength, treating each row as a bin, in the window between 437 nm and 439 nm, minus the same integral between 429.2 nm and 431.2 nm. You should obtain 10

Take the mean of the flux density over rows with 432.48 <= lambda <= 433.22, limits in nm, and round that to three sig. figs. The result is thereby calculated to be 21.3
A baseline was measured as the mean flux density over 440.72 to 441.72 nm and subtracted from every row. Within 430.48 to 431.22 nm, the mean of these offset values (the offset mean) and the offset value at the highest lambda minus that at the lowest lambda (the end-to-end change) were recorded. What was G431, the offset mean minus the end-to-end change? -5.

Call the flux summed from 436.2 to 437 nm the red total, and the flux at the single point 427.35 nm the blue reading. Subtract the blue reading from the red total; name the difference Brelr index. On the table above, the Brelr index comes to 51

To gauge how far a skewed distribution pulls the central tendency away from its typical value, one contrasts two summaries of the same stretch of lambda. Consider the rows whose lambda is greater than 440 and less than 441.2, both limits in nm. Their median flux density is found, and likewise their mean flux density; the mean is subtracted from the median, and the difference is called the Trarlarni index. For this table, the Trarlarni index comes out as -0.3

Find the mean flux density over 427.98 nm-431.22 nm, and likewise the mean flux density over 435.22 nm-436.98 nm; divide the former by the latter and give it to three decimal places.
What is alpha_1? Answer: 0.783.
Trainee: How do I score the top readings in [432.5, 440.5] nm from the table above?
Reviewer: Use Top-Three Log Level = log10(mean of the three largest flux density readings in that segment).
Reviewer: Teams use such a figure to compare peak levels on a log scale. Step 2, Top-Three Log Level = 1.38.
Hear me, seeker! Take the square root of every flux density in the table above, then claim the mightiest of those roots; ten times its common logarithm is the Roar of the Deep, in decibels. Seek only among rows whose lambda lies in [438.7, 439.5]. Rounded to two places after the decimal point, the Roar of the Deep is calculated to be 6.68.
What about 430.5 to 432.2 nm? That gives 6.92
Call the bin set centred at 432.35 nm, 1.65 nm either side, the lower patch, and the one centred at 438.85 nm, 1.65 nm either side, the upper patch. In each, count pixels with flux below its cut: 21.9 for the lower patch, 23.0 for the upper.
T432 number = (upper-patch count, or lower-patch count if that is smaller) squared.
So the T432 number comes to 49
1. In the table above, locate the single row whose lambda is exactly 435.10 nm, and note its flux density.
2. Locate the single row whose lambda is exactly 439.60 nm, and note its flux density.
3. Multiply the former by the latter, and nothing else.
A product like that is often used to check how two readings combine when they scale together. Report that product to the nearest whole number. 425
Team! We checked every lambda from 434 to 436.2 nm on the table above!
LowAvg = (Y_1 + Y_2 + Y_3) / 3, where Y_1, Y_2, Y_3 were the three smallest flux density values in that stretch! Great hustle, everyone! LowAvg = 18.1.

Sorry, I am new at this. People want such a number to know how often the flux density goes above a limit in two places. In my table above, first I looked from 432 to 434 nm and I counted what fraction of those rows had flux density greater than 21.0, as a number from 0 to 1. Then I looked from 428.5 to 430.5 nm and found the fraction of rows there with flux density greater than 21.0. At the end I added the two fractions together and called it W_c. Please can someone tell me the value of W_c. 0.6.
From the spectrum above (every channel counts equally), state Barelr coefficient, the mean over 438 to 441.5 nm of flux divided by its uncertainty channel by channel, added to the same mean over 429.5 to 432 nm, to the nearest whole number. 112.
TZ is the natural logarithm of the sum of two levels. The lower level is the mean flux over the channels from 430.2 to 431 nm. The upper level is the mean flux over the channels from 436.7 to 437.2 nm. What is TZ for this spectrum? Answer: 3.65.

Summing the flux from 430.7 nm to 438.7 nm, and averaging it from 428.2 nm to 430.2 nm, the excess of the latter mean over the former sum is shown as -655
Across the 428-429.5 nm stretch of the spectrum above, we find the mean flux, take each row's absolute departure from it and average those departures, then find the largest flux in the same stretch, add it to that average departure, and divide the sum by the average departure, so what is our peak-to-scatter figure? 25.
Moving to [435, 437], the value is 21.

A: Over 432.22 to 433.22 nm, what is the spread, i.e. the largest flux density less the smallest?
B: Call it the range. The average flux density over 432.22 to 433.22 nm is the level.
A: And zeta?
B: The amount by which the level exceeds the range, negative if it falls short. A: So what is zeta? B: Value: 15.3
